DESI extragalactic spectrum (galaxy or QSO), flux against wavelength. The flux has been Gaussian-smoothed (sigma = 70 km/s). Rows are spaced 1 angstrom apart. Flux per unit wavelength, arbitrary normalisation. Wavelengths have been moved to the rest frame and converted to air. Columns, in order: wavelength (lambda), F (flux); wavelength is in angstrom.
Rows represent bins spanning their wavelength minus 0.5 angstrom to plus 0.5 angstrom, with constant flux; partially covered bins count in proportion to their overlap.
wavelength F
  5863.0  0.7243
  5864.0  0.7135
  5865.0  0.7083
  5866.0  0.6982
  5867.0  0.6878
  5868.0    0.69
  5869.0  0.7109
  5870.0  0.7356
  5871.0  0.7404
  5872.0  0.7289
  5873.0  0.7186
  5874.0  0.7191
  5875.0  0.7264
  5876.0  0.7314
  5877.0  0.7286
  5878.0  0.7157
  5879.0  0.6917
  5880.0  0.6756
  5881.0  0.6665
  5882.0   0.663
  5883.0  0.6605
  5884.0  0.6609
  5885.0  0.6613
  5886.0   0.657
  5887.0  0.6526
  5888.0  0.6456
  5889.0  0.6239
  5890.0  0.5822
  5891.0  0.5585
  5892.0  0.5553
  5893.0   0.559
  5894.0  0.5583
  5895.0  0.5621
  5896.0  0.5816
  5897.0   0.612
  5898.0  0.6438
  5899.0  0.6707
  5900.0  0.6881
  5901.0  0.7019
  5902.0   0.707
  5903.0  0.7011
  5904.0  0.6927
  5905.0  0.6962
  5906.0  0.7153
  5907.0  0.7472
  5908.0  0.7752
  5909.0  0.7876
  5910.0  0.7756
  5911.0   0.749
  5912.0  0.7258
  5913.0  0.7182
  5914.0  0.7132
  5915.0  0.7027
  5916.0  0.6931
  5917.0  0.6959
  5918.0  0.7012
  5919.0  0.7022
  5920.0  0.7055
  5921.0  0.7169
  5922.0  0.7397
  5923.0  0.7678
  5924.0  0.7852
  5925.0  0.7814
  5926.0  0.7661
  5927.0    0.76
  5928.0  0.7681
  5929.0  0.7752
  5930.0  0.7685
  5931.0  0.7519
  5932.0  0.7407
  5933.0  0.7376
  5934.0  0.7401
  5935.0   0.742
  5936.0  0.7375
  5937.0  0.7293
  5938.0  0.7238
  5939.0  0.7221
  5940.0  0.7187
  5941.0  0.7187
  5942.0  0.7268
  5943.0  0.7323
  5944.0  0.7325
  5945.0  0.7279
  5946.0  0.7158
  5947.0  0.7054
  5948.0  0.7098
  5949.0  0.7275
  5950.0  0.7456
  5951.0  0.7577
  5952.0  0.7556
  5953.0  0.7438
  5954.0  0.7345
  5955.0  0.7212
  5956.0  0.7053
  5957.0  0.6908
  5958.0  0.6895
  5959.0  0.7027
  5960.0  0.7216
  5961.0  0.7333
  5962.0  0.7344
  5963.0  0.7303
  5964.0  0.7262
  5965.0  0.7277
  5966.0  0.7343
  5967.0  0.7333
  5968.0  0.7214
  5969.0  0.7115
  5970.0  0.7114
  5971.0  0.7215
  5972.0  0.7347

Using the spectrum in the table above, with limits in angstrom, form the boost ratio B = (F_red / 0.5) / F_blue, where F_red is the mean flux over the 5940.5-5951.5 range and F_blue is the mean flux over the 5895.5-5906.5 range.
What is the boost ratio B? 2.16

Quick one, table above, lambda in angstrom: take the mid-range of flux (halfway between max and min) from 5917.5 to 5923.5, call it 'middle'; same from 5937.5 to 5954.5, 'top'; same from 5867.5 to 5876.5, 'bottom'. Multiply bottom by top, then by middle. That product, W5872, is 0.38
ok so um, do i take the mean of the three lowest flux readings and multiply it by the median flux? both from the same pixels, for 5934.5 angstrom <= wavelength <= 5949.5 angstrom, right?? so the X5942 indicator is 0.52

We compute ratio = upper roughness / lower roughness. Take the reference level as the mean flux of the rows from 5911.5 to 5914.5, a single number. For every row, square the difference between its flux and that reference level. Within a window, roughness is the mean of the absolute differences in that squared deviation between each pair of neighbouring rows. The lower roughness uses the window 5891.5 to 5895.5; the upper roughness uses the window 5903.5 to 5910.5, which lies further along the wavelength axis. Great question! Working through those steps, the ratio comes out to 1.3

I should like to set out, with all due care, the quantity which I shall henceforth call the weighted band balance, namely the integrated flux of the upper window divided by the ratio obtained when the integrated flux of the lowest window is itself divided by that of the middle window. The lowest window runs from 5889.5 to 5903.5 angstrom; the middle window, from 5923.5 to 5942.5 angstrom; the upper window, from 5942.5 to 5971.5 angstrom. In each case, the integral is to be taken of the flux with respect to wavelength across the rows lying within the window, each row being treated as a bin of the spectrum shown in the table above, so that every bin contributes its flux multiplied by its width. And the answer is 34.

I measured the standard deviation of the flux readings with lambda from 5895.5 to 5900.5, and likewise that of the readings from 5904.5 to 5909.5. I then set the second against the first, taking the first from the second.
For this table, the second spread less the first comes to -0.004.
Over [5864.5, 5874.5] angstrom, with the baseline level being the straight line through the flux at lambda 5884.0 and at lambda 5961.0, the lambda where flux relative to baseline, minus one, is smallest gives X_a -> 5867.0 angstrom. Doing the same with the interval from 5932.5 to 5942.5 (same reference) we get 5941.0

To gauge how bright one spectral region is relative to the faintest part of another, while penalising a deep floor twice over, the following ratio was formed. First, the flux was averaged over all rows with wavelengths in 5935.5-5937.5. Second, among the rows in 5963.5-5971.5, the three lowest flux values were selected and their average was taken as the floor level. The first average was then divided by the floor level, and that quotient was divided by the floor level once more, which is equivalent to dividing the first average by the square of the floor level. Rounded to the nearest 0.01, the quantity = 1.44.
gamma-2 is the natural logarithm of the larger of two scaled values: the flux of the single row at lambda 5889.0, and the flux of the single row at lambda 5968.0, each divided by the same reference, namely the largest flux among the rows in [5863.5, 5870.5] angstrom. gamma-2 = -0.019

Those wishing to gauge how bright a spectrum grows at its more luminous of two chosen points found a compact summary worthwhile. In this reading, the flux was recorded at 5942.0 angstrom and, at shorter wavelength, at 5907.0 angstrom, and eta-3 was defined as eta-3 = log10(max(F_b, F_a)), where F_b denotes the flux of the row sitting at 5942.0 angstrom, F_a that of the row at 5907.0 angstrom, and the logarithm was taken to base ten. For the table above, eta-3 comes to -0.127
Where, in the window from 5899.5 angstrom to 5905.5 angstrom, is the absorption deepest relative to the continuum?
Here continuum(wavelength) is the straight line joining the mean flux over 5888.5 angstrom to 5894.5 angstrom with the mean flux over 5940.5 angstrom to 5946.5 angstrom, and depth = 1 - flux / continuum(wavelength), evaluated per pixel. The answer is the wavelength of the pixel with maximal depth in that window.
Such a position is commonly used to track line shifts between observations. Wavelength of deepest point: 5904.0 angstrom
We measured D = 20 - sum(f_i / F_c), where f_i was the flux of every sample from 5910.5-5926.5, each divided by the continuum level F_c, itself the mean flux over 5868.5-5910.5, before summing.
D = 2.74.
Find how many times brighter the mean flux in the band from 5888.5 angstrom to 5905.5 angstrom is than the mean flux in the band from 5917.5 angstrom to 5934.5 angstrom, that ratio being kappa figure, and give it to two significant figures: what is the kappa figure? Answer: 0.84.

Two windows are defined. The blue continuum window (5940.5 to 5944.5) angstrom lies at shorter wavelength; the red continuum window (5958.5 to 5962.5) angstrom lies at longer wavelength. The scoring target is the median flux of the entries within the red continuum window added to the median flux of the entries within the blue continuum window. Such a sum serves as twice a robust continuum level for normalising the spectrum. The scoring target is 1.46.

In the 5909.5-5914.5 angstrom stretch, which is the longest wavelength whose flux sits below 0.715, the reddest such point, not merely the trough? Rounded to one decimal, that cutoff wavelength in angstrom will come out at 5914.0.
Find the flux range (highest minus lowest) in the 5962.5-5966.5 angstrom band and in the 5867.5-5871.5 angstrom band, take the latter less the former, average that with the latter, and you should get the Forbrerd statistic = 0.05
